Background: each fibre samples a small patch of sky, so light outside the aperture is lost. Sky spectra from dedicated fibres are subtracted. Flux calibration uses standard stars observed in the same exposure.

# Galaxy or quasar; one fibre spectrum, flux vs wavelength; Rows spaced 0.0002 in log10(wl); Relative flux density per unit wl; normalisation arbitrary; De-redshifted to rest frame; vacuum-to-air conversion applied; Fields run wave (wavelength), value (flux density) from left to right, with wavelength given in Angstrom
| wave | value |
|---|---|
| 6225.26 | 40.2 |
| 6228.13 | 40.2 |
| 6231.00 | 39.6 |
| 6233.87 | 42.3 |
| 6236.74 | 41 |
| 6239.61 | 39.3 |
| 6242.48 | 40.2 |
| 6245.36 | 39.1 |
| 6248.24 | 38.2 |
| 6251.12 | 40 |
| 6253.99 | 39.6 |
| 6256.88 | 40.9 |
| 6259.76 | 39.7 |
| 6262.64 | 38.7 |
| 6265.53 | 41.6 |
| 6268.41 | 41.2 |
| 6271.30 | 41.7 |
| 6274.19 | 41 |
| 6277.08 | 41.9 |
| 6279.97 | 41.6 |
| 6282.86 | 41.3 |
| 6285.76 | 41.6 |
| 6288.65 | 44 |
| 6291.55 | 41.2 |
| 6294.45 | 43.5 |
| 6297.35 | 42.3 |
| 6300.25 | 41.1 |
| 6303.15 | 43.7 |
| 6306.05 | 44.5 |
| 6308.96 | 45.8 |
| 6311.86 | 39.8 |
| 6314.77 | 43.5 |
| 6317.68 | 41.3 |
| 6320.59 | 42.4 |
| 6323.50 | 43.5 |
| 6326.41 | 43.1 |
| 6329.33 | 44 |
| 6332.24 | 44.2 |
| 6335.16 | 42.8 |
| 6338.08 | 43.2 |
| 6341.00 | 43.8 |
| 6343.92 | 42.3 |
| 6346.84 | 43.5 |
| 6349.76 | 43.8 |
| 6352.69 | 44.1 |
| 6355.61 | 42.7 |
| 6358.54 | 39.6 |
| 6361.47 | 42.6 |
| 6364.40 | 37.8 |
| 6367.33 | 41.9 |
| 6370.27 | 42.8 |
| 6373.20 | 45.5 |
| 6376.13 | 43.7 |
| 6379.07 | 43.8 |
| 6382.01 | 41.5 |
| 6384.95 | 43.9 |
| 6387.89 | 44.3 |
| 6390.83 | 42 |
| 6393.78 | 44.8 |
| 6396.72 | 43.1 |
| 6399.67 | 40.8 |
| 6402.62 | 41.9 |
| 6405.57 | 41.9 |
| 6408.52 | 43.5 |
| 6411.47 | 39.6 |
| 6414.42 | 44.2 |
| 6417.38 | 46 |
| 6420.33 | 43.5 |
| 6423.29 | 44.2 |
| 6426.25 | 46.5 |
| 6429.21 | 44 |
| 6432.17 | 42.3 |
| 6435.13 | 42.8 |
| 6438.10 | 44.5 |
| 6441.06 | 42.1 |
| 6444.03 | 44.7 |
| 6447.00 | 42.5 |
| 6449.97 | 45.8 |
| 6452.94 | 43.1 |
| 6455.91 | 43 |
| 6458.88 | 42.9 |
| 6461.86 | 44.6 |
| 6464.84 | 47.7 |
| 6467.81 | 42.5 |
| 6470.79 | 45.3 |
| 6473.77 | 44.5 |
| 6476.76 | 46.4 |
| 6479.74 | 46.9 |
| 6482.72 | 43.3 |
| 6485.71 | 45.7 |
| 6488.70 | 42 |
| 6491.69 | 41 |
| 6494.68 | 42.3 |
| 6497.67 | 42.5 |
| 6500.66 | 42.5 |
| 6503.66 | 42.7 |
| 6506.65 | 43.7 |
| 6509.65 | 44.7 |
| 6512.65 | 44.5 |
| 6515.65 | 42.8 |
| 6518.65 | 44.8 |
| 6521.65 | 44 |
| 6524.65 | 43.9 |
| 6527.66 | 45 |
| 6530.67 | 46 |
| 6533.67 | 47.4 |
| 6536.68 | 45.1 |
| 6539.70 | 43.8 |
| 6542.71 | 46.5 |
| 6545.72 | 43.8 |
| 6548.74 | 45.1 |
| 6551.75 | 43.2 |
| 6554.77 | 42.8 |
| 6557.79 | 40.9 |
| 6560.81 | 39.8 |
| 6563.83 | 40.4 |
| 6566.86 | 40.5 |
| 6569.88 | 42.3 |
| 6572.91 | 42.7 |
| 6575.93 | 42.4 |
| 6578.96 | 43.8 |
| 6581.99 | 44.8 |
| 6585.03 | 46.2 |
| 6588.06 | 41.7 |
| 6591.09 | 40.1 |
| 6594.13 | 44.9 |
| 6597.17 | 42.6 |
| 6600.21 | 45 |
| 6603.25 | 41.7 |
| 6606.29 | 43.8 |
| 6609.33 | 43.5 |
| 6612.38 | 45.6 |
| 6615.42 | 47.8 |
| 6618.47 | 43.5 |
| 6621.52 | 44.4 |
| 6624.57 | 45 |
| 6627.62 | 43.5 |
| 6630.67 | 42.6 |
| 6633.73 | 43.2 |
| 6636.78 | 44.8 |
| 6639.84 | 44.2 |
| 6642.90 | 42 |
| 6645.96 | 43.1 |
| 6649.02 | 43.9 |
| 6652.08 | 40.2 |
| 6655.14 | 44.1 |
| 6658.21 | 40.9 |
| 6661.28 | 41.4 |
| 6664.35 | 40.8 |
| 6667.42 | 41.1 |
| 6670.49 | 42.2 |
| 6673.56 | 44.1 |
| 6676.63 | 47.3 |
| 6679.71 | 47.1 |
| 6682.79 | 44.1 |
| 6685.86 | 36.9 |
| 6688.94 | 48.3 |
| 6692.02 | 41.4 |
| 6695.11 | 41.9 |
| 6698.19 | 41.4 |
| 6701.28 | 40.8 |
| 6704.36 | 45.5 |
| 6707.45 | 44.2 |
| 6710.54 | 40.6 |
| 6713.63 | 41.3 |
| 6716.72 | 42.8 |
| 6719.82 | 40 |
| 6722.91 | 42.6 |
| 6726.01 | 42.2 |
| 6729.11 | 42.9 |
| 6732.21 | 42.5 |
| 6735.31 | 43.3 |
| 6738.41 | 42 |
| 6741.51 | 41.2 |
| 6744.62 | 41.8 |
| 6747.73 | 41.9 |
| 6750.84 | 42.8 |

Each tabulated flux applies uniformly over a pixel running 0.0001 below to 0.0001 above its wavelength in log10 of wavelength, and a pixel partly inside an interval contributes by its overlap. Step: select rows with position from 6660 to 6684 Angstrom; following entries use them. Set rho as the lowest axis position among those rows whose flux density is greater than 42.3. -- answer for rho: 6673.56 Angstrom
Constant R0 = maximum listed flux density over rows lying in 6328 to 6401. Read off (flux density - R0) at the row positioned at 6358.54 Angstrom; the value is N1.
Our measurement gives -5.9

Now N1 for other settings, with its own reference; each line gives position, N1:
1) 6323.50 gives -2.0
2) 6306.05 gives -1.0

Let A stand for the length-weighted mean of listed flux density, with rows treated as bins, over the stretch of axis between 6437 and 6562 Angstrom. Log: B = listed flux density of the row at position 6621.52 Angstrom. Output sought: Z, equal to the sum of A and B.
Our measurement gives 88.4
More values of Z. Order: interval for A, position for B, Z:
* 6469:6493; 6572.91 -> 87.1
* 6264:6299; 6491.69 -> 82.9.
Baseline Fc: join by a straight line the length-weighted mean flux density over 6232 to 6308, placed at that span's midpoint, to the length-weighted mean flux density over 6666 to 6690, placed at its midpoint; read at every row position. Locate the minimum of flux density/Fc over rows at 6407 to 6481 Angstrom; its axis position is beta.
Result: 6411.47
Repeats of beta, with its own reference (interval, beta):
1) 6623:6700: 6685.86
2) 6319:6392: 6364.40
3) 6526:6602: 6560.81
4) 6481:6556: 6491.69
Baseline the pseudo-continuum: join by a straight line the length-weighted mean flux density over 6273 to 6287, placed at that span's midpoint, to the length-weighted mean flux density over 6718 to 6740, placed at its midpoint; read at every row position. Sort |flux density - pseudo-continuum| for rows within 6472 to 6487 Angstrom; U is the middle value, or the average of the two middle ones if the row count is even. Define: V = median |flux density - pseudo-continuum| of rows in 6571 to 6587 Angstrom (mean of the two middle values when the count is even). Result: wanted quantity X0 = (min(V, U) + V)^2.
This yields 13.3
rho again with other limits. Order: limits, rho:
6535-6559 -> 6536.68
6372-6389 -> 6373.20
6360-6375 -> 6361.47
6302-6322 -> 6303.15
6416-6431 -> 6417.38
